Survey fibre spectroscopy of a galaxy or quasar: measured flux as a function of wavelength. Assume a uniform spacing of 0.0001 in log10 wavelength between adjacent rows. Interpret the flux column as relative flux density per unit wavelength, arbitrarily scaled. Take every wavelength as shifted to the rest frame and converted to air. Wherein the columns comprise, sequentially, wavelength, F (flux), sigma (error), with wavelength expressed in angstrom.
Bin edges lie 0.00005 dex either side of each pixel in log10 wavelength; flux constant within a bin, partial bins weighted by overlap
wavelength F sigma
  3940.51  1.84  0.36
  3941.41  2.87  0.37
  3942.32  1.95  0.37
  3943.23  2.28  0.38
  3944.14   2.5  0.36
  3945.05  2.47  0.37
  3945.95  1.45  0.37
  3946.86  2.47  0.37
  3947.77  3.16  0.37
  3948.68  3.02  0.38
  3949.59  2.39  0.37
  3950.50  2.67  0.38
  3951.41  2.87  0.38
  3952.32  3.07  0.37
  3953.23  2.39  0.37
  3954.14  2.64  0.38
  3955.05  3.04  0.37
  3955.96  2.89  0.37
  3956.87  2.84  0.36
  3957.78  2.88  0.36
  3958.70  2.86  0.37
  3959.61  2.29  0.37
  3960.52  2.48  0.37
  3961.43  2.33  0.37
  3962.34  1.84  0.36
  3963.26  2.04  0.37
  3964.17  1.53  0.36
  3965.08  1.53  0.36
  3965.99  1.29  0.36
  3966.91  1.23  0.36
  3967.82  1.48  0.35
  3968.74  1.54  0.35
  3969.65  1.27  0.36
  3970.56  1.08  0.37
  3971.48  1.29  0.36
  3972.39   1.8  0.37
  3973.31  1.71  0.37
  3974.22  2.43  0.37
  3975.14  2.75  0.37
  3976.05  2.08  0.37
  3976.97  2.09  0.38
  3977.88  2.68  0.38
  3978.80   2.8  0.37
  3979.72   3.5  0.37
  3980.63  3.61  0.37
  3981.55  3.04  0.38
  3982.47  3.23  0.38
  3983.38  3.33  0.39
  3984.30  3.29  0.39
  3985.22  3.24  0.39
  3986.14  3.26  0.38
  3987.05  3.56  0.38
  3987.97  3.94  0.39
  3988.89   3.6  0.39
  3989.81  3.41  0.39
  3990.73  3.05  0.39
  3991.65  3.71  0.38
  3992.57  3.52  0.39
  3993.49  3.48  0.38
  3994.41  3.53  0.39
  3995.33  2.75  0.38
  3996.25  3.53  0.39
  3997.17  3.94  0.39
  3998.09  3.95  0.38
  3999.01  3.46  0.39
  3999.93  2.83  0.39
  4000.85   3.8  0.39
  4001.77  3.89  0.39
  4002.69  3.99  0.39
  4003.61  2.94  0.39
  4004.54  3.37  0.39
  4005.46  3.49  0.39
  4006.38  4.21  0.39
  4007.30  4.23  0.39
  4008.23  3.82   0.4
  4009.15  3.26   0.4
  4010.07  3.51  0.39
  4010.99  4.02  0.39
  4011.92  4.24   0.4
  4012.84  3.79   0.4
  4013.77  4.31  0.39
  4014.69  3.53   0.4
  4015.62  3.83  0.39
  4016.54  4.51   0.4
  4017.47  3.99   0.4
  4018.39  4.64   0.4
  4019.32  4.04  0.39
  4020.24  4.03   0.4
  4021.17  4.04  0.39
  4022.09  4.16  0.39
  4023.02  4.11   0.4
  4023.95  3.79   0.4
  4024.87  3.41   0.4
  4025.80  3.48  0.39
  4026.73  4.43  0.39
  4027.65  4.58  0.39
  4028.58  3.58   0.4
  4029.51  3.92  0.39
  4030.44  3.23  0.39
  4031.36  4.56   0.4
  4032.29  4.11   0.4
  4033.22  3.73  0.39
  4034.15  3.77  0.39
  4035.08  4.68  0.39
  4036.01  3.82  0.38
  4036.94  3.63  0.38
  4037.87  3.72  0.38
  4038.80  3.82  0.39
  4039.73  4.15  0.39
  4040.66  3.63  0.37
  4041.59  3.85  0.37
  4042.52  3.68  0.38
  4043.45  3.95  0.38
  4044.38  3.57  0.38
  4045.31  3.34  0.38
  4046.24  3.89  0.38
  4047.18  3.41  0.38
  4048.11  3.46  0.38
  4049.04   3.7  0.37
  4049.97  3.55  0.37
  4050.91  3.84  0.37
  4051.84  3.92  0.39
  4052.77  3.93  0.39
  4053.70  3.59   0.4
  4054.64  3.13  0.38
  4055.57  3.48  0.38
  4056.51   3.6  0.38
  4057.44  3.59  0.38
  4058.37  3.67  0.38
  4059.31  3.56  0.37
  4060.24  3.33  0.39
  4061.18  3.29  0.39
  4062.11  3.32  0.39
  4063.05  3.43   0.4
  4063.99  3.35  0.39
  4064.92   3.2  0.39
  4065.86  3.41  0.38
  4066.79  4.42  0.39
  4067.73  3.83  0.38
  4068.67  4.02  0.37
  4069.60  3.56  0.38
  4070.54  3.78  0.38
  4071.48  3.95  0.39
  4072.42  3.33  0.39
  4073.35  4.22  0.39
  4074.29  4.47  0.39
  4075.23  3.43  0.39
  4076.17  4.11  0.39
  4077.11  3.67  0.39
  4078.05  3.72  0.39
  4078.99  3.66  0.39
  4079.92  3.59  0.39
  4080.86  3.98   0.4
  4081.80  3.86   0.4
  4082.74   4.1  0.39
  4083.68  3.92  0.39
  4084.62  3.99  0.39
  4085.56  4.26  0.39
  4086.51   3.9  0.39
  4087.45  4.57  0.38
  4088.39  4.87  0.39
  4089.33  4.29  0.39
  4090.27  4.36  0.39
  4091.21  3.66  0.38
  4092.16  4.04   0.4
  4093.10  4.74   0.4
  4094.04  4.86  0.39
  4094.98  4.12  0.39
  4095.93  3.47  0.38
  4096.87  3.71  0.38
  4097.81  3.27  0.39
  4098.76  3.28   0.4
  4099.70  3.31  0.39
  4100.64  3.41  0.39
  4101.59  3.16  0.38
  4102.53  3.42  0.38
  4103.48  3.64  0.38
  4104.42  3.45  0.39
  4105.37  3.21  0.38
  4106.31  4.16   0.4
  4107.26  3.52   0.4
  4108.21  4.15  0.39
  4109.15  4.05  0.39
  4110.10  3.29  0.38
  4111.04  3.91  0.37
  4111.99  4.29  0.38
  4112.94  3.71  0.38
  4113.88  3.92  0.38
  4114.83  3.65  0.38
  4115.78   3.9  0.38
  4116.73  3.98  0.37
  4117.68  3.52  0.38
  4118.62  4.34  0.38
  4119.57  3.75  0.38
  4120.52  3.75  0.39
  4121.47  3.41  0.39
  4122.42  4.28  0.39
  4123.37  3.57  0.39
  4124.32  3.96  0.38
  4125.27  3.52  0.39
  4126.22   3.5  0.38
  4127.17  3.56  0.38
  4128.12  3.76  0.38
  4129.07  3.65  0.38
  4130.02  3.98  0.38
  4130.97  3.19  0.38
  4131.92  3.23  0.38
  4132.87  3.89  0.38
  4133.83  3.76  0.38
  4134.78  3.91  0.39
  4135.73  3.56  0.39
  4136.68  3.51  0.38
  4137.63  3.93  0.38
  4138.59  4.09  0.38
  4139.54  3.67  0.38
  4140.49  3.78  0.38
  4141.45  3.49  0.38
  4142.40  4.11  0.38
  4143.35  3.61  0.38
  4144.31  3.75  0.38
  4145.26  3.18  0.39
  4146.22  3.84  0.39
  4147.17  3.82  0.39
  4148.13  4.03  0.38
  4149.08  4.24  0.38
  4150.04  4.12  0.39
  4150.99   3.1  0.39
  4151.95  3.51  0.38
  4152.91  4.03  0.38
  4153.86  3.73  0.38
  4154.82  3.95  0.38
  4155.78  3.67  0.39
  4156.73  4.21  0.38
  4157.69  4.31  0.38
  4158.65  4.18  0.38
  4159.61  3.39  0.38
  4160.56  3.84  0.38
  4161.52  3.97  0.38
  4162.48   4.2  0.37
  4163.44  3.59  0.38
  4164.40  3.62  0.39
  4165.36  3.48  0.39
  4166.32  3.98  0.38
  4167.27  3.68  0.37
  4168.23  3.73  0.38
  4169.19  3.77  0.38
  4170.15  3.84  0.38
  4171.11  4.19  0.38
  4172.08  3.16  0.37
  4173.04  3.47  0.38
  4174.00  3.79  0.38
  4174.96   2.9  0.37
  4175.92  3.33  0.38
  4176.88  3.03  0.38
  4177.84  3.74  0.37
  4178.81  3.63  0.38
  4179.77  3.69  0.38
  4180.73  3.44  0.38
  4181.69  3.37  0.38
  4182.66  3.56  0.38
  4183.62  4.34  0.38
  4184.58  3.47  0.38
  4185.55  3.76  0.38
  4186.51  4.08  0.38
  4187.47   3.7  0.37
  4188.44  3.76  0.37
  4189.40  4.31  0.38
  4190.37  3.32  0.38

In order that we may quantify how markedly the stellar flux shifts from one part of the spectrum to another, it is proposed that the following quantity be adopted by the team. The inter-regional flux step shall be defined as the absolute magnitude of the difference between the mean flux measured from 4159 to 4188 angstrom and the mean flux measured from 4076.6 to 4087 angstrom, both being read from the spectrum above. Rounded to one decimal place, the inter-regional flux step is 0.2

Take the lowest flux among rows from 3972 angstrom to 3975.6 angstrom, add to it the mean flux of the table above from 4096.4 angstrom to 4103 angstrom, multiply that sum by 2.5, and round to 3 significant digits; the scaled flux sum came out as 12.7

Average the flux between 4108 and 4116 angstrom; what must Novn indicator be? 3.87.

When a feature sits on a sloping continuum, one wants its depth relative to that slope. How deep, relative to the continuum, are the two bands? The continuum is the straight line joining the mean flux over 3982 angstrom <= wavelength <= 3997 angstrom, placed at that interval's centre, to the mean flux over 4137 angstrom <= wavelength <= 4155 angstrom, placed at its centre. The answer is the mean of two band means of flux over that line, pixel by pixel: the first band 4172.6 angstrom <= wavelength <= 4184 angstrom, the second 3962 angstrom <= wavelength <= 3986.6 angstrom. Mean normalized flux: 0.79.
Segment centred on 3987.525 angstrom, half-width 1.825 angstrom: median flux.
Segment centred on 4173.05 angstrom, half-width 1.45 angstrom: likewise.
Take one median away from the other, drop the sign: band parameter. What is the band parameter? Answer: 0.1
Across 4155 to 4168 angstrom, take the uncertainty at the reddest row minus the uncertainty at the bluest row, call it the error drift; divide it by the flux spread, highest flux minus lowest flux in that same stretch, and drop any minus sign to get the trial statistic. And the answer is 0.022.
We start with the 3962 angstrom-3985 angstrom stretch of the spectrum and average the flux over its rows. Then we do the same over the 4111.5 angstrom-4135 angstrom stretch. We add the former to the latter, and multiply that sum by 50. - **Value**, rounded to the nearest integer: 297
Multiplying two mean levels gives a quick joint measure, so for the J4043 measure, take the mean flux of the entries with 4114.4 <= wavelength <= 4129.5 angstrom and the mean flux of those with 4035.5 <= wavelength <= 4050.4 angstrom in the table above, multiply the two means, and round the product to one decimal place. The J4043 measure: 13.9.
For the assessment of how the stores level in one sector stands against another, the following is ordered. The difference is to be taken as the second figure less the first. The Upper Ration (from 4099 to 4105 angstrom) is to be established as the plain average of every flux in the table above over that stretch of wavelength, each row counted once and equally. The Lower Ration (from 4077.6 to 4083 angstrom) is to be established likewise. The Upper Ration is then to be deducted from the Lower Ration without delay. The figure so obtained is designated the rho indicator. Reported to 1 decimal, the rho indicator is 0.4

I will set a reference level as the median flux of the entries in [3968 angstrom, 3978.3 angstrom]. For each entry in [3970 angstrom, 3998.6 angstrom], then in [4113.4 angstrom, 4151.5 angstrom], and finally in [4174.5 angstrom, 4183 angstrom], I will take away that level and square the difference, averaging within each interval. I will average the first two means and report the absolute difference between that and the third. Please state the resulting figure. 0.3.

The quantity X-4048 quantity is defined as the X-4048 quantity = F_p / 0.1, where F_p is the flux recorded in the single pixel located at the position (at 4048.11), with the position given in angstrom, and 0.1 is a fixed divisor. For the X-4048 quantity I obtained 34.6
